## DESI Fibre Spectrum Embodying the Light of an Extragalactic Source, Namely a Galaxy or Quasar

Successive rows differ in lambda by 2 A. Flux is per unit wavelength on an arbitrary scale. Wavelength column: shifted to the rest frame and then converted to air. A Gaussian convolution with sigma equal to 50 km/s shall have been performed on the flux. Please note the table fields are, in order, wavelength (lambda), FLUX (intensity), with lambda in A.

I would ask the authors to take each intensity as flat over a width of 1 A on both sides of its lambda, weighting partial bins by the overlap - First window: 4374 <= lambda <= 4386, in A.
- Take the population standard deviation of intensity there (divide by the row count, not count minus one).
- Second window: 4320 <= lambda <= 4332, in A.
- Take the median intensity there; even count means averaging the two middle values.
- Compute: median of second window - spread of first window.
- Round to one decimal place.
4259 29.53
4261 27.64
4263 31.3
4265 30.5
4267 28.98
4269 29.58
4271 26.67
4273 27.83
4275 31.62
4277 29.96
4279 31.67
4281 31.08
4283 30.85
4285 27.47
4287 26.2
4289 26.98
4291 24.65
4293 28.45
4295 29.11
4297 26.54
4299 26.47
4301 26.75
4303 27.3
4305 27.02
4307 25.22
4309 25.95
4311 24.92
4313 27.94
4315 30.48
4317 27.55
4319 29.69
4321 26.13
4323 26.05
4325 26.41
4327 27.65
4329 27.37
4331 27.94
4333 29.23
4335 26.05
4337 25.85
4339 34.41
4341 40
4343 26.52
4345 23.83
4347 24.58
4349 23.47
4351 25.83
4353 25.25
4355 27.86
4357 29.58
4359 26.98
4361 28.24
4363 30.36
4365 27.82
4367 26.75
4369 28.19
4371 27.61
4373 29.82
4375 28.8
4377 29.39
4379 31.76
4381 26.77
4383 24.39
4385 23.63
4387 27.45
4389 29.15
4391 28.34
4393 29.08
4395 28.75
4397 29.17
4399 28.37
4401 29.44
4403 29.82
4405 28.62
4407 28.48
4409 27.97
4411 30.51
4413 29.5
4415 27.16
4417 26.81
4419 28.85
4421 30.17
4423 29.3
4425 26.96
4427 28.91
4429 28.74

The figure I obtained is 24.0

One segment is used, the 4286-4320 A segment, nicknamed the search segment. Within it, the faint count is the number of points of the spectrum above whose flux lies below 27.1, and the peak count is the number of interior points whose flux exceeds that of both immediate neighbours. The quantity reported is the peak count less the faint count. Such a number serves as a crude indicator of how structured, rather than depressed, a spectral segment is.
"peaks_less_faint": -5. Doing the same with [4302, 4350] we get -6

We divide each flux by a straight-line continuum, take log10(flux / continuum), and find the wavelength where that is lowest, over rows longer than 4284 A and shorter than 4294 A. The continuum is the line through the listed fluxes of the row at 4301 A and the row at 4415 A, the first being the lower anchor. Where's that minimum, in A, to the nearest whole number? 4291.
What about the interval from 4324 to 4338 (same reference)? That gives 4337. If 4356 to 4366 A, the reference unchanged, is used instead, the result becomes 4359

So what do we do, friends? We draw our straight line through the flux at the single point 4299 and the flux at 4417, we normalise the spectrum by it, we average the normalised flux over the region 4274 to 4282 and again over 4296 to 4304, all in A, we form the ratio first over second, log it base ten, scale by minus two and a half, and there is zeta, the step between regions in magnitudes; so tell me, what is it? -0.16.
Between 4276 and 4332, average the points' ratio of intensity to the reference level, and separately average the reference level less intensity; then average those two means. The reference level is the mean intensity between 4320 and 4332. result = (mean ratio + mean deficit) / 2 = 0.16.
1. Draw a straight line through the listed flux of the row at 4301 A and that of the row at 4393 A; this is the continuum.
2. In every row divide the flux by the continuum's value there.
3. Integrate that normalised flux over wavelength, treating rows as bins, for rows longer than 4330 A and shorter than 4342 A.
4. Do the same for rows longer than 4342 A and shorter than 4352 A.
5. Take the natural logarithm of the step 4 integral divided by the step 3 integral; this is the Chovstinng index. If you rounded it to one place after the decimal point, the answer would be -0.4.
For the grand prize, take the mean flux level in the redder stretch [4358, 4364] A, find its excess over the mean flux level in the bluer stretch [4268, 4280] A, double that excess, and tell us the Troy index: -2.1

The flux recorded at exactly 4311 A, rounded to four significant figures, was 24.92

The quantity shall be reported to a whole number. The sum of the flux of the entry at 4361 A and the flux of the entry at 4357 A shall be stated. 58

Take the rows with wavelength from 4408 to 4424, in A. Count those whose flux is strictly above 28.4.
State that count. 5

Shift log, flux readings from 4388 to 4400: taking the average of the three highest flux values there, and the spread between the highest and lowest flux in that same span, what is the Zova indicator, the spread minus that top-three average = -28.3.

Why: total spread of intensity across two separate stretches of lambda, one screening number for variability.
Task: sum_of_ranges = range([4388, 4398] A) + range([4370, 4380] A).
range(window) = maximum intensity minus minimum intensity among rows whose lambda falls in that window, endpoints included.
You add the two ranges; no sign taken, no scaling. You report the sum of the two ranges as 5.0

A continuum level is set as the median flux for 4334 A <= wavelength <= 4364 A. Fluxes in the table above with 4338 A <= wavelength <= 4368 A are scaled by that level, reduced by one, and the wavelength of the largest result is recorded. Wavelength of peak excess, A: 4341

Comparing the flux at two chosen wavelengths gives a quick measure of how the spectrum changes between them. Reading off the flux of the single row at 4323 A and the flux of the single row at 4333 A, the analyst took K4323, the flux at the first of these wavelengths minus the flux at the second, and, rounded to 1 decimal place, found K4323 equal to -3.2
